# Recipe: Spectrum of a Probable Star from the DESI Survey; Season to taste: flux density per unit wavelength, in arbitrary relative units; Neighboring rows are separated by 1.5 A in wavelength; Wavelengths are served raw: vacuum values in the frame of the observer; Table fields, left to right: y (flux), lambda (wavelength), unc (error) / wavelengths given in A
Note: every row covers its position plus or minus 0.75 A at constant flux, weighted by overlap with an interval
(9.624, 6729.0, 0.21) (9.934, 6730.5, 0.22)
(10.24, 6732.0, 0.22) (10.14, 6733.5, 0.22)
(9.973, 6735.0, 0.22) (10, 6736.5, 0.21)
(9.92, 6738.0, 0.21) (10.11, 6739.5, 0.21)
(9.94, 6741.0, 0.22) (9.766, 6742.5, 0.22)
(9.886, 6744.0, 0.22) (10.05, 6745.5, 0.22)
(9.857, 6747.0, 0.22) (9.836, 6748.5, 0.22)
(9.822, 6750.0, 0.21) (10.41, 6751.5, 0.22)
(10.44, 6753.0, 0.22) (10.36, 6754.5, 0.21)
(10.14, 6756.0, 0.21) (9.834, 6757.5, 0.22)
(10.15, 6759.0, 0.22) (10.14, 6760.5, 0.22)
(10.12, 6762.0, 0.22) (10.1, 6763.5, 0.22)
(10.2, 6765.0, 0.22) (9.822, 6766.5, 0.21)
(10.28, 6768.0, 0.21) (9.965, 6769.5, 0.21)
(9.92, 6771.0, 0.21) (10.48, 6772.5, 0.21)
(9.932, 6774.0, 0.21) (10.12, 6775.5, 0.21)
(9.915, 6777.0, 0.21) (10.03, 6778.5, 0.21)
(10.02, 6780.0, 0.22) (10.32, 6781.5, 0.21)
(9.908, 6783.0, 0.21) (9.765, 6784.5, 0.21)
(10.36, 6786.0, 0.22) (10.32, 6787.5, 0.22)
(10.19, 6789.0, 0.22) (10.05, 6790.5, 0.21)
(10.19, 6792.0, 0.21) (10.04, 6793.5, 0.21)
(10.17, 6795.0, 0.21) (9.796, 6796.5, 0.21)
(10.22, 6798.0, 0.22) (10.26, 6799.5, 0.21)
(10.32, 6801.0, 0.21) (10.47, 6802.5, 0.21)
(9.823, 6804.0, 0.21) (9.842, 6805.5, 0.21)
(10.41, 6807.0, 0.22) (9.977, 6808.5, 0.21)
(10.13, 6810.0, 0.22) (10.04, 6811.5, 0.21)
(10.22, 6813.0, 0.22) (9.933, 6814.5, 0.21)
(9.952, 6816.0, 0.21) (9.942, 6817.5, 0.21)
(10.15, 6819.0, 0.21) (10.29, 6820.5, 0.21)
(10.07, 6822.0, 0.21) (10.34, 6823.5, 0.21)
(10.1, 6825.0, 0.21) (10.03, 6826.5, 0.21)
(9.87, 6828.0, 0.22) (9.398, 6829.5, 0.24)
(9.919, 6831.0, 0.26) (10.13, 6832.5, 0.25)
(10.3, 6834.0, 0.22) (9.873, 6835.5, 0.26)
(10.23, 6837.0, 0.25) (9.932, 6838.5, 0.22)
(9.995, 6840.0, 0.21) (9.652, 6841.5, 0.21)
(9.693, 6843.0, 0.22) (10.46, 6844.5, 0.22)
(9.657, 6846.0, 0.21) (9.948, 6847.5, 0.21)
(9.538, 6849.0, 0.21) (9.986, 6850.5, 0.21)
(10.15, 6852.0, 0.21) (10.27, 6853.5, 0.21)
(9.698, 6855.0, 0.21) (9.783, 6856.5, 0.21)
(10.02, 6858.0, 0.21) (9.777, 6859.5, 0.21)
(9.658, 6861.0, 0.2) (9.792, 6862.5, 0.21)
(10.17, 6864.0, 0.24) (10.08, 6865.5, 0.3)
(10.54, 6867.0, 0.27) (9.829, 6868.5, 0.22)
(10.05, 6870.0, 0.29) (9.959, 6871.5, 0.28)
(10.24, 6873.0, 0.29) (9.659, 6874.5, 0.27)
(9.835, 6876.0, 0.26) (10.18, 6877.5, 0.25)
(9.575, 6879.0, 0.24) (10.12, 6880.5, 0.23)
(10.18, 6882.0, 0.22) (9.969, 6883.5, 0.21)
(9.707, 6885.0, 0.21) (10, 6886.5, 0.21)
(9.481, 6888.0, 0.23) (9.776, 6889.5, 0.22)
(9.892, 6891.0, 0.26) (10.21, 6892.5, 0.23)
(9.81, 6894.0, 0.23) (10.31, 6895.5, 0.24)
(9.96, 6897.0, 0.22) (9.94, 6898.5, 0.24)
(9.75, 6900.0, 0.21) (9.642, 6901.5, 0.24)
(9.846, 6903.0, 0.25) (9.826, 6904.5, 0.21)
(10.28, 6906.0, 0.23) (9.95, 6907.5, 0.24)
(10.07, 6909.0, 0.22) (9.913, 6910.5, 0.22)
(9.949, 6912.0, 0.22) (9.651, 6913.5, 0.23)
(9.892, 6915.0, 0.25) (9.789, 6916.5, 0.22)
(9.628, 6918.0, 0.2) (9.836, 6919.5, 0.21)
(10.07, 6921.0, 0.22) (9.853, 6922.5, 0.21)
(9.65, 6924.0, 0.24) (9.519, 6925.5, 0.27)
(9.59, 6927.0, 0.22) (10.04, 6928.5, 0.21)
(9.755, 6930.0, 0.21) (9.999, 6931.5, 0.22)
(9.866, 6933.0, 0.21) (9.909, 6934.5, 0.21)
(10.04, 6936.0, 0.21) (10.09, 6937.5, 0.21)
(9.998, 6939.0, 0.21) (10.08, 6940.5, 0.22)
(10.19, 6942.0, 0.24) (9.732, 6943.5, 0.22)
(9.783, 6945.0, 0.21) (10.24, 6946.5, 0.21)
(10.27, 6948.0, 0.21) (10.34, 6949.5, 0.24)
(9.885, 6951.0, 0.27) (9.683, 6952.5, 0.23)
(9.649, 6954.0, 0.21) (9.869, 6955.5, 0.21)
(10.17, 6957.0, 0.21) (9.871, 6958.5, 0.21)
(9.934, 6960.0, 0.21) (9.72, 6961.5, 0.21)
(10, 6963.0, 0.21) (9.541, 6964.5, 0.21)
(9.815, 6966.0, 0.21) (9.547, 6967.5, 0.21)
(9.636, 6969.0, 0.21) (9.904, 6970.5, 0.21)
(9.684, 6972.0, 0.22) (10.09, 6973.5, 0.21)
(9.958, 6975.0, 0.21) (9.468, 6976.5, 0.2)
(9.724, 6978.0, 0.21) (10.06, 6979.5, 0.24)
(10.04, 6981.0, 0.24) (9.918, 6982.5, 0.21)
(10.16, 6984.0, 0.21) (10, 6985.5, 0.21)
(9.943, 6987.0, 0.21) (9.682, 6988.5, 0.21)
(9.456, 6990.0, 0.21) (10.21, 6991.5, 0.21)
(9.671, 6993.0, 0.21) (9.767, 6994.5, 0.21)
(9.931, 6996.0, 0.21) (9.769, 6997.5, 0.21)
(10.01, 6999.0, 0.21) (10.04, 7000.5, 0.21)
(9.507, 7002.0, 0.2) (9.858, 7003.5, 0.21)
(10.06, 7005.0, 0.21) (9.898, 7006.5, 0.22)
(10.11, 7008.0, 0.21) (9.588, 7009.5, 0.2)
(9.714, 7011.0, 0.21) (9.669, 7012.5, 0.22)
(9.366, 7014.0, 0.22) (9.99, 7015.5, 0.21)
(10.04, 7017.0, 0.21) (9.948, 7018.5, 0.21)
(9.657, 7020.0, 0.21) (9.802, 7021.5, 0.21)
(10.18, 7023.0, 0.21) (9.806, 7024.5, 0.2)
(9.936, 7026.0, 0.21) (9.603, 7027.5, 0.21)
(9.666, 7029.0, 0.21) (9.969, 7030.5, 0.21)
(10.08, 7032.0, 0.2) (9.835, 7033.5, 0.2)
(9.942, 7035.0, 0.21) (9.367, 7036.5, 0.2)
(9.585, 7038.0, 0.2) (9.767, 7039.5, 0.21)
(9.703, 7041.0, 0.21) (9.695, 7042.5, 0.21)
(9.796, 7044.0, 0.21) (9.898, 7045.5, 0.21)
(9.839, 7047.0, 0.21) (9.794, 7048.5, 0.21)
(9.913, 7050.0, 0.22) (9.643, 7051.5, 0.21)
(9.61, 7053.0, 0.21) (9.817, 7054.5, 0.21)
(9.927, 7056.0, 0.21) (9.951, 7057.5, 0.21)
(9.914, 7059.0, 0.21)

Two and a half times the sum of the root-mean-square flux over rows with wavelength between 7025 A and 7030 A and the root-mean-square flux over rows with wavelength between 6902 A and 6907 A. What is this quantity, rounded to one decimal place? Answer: 49.3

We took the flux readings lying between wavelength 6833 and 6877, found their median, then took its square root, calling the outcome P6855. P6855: 3.15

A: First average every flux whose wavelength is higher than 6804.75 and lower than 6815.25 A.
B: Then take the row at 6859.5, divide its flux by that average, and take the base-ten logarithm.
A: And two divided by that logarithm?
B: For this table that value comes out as -151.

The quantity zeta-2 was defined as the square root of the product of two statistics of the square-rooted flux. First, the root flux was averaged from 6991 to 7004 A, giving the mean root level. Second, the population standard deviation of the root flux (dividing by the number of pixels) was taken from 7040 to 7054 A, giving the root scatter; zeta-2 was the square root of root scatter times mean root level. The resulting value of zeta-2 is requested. 0.227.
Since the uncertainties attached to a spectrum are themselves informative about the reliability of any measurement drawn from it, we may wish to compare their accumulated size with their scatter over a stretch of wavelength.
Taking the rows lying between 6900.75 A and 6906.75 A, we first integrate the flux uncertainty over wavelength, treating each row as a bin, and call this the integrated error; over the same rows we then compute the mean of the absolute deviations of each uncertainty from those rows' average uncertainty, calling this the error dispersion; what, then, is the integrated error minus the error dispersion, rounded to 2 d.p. 1.38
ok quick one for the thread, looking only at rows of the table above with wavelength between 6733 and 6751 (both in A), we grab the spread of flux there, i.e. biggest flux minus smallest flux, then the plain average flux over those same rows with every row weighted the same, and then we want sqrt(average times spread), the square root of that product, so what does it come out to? 1.9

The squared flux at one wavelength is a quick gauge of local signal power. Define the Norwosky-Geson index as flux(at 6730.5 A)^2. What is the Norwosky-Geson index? 99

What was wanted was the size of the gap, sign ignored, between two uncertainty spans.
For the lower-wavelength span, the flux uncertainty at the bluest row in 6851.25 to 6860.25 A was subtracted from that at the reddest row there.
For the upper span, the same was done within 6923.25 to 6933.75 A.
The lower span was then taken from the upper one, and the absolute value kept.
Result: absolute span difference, 0.03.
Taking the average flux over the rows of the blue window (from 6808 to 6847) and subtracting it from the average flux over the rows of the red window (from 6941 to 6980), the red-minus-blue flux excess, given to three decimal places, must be -0.135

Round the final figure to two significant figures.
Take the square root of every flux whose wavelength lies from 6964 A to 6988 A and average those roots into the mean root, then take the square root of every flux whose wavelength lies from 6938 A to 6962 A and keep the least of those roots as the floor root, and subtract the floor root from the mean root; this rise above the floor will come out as 0.031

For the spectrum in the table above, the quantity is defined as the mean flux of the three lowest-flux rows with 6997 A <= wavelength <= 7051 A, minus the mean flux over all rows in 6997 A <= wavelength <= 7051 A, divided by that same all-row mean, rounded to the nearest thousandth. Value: -0.041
